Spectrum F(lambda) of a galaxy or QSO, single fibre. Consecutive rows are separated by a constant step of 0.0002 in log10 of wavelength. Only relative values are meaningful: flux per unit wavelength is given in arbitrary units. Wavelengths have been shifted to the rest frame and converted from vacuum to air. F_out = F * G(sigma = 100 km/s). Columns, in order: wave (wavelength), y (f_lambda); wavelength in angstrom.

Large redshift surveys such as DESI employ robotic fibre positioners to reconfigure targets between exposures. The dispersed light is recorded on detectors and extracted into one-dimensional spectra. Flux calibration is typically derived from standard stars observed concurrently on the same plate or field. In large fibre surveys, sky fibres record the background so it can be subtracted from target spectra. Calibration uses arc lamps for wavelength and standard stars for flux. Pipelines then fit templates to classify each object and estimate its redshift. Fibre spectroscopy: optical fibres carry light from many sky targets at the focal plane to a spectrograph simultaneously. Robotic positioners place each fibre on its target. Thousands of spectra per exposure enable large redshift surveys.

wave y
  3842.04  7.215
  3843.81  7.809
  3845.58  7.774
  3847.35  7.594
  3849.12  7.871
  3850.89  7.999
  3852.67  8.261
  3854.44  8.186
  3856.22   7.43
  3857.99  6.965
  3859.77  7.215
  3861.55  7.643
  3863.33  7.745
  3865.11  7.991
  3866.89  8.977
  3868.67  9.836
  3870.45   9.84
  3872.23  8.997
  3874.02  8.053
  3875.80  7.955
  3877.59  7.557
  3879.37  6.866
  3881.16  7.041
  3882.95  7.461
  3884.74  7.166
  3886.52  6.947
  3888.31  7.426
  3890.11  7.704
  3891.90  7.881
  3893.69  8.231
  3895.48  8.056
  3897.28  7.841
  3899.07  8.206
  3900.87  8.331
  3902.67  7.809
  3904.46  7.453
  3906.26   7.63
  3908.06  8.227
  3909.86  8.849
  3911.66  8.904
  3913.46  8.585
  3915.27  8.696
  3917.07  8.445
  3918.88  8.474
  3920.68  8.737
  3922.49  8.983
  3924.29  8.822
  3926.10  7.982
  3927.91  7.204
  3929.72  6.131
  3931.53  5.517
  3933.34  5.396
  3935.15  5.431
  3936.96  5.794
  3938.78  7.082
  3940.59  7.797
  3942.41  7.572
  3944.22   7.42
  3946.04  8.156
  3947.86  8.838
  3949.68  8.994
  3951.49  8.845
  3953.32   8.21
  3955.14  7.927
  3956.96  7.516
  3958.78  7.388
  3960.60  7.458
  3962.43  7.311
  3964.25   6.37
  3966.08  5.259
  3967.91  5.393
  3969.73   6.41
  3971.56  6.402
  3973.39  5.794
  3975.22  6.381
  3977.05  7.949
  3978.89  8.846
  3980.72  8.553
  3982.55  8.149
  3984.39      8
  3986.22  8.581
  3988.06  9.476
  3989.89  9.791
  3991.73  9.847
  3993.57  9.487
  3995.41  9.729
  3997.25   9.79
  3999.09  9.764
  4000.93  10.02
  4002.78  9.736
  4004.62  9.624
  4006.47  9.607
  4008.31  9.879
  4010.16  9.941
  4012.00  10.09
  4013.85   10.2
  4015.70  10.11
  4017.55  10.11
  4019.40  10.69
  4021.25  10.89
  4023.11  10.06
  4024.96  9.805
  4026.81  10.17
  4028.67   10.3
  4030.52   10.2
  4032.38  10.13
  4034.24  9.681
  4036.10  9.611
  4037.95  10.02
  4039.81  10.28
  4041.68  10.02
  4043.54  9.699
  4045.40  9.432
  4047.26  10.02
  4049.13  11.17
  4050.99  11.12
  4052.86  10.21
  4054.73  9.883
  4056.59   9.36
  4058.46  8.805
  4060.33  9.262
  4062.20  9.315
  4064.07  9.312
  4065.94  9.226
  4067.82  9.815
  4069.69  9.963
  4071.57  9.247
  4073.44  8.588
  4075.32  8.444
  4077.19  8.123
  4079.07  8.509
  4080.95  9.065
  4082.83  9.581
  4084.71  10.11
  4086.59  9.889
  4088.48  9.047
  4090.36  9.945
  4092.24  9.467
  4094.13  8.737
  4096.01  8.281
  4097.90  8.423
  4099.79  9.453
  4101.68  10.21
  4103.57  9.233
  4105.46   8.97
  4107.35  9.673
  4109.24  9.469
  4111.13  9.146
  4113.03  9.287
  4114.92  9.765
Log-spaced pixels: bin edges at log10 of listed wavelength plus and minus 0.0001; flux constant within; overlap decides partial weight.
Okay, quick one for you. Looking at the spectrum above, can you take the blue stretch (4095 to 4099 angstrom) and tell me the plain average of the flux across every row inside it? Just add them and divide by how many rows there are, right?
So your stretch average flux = 8.4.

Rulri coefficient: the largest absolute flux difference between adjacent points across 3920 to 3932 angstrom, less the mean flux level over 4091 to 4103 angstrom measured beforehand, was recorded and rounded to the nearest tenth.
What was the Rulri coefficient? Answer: -8.0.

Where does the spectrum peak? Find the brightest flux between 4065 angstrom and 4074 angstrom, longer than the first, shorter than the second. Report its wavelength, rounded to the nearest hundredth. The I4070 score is 4069.69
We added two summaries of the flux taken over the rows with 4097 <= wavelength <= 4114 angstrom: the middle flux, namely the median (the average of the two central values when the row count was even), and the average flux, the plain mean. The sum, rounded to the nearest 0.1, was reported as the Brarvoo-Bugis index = 18.6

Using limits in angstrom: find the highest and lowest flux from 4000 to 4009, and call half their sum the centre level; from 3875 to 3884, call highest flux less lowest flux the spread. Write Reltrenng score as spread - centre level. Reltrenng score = -8.7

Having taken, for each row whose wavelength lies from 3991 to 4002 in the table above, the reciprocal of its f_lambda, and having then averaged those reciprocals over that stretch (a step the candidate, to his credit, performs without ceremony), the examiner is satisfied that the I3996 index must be 0.102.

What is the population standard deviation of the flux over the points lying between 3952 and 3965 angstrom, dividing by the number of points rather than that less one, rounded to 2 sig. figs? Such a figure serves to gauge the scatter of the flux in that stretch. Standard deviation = 0.53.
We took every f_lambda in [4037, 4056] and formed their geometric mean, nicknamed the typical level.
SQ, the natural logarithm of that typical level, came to 2.32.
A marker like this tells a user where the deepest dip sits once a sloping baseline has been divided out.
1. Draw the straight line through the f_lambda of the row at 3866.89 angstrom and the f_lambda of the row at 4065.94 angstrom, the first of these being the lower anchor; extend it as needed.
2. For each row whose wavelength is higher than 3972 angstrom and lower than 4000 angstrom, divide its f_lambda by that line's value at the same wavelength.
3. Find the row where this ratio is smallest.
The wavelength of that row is 3973.39 angstrom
